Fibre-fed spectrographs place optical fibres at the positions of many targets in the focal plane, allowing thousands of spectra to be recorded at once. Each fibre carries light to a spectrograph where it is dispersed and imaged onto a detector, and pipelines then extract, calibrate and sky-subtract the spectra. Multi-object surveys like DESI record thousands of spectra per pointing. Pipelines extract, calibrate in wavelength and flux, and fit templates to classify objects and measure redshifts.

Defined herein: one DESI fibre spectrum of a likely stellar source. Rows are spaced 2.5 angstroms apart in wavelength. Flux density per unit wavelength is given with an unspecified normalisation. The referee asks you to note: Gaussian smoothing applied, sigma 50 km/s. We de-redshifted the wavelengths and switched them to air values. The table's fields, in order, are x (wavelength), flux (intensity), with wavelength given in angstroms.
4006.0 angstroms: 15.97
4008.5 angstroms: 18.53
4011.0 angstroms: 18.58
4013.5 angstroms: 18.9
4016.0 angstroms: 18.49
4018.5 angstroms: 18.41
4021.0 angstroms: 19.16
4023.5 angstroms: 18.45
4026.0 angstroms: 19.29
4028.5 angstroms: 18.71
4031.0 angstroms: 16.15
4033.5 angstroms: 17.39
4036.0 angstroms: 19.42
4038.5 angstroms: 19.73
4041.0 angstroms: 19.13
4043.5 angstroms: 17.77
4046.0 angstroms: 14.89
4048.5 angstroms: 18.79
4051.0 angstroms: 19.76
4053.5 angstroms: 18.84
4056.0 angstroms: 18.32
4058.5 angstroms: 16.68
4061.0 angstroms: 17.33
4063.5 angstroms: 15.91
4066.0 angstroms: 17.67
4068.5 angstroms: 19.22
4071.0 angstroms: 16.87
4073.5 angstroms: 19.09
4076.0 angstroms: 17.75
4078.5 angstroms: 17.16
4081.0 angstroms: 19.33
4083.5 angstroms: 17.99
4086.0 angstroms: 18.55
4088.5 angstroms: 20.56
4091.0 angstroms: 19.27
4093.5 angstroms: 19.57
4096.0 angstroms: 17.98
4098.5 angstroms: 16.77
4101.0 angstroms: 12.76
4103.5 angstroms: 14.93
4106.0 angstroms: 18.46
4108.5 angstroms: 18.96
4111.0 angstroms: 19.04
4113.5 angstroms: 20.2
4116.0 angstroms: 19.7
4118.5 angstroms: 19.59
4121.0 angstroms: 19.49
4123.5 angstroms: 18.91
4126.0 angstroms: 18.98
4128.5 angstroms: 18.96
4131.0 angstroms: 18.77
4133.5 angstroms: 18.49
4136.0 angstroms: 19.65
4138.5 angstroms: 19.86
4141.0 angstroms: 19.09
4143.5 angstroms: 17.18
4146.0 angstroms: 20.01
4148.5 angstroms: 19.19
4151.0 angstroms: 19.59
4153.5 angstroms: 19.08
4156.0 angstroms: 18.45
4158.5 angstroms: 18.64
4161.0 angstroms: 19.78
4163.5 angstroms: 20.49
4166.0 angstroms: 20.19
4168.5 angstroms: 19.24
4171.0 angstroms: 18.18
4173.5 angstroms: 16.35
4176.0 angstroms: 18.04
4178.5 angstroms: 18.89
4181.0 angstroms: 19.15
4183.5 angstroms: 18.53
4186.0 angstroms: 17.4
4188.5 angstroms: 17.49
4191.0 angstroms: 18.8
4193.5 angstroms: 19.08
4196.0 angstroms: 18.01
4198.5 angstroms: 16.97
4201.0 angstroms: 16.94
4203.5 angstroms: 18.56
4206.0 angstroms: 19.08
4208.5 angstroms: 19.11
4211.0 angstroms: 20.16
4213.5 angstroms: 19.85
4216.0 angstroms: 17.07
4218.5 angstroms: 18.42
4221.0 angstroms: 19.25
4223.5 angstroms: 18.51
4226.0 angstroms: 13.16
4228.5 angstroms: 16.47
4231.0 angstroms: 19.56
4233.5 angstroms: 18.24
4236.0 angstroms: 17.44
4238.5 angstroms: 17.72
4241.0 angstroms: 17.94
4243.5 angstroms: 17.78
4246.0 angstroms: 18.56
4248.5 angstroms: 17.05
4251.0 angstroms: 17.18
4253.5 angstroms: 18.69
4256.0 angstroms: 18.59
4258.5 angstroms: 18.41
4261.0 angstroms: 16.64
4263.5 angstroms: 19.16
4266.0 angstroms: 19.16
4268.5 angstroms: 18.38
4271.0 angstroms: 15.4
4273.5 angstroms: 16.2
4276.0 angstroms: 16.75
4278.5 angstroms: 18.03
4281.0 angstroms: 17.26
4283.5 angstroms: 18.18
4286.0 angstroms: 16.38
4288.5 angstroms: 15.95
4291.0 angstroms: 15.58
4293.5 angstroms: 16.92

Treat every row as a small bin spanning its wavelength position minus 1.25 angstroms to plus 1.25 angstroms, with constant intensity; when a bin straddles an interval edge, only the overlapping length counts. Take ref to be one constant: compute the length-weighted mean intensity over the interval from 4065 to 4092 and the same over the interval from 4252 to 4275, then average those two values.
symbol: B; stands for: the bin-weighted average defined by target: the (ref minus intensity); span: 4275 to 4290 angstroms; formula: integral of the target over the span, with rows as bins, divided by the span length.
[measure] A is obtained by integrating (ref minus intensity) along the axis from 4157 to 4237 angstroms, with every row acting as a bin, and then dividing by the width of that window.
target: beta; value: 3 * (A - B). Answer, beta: -3.8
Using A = -0.2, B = 1.1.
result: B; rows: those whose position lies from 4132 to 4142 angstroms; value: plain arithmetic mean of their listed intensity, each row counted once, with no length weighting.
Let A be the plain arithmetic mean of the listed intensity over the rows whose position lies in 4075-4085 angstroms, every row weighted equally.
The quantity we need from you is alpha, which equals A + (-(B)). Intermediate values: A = 18.1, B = 19.3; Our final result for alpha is -1.2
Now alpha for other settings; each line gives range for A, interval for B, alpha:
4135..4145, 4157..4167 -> -0.8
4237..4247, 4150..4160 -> -0.9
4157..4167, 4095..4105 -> 4.2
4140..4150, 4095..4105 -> 3.3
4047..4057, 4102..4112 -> 1.1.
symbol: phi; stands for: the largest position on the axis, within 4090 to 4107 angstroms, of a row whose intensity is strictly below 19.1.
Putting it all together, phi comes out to 4106.0 angstroms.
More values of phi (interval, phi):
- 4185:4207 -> 4206.0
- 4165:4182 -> 4178.5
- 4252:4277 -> 4276.0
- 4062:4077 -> 4076.0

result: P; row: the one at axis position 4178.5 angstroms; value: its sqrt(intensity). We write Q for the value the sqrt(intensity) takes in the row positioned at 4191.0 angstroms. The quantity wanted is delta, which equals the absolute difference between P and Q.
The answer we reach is 0.01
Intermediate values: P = 4.35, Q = 4.34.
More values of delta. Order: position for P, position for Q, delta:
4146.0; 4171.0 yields 0.21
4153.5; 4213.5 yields 0.09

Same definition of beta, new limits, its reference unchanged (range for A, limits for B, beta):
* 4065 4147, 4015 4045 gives -0.1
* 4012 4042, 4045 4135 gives -1.1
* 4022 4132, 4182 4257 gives -0.6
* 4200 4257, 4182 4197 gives 0.5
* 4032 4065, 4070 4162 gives 1.9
